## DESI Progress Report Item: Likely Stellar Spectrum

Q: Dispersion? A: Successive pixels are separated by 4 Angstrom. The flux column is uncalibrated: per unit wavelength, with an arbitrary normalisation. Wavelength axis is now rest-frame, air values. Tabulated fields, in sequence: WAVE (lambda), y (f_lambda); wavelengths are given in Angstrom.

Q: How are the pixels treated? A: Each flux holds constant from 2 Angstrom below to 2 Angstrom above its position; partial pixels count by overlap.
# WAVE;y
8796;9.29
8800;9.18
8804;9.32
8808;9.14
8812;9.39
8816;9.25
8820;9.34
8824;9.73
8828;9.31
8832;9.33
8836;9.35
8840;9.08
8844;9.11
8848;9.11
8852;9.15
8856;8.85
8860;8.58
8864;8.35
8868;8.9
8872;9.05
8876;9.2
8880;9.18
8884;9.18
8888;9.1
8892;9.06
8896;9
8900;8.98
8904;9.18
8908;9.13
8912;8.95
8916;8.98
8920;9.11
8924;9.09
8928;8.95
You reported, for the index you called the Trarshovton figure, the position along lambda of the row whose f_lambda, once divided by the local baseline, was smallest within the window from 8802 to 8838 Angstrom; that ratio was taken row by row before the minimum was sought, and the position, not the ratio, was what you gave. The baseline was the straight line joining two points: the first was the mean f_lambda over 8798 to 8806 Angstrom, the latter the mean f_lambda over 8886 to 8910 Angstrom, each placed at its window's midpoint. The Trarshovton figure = 8808 Angstrom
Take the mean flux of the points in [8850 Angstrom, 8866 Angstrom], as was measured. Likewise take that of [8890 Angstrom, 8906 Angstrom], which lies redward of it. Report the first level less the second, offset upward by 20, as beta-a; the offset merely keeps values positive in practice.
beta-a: 19.7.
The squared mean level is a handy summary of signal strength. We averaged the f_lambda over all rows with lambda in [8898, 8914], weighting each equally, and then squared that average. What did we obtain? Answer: 82.1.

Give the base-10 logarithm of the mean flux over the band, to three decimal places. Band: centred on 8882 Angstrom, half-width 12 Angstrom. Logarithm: 0.960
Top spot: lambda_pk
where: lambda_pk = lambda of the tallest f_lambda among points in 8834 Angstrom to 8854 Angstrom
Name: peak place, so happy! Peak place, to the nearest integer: 8836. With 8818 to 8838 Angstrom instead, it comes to 8824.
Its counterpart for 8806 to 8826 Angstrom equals 8824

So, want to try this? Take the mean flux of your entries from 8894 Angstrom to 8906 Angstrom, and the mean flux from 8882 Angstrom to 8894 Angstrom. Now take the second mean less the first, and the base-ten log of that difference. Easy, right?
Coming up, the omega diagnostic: -1.2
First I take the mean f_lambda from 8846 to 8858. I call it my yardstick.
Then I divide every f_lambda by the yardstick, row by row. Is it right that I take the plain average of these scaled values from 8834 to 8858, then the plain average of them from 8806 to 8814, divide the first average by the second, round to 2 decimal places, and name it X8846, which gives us 0.98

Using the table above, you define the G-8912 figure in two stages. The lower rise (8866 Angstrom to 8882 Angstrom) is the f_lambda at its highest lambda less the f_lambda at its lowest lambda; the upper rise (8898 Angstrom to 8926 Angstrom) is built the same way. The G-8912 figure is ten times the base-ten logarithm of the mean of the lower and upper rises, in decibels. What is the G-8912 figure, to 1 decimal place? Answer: -7.1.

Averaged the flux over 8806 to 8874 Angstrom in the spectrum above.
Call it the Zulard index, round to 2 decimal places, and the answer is 9.12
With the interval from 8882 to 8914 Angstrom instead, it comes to 9.07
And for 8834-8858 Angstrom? 9.11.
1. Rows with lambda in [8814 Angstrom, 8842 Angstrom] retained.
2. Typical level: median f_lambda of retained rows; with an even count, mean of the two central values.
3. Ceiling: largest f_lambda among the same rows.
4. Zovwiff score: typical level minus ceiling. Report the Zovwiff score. -0.40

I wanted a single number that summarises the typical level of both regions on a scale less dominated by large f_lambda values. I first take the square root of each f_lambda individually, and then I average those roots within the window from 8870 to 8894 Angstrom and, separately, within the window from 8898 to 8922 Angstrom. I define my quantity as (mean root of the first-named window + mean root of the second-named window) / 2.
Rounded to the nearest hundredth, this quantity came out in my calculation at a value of 3.02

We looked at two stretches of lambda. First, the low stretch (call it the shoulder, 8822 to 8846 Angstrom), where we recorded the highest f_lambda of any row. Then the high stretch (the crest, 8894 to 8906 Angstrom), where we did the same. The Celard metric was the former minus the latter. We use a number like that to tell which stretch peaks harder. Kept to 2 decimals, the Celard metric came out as 0.55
